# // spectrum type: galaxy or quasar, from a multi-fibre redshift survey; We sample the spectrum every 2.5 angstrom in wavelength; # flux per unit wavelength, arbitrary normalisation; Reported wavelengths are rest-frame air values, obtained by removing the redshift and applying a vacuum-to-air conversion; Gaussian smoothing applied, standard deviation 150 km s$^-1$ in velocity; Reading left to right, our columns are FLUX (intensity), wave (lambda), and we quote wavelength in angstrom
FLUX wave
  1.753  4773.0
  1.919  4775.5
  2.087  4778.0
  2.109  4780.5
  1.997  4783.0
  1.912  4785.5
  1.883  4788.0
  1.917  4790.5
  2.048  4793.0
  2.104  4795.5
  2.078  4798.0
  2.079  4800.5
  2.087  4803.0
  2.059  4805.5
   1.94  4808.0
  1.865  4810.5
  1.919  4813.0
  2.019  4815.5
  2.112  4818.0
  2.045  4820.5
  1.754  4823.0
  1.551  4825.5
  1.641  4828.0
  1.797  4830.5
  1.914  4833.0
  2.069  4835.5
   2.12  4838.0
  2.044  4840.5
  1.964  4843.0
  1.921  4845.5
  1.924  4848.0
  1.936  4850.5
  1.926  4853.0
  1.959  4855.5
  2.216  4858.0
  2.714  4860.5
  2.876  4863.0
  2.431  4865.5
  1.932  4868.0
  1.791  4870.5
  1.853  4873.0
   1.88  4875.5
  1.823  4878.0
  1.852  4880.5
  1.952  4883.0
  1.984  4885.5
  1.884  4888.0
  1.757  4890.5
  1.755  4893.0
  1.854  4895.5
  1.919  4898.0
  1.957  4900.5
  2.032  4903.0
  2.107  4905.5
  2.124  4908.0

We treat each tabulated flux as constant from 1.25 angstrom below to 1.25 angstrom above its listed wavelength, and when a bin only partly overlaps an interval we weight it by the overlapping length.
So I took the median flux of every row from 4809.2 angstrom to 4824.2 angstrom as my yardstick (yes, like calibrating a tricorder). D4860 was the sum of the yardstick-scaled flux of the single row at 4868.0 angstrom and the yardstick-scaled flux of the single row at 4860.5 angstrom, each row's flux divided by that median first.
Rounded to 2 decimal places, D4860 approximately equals 2.36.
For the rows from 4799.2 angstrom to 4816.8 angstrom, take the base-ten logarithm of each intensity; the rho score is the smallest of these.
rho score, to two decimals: 0.27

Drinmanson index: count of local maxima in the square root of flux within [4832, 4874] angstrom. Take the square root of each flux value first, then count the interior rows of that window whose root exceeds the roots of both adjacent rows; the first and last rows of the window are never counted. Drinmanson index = 3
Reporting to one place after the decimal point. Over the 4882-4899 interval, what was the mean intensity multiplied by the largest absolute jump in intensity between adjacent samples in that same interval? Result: 0.2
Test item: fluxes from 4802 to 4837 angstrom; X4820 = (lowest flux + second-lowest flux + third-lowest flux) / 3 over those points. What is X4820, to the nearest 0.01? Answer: 1.65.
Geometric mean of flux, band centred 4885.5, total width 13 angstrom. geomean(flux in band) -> 1.88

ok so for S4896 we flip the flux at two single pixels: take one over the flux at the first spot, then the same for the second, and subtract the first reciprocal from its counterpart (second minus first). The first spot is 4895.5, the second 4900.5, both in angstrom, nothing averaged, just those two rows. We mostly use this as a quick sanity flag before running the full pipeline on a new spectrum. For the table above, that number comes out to -0.03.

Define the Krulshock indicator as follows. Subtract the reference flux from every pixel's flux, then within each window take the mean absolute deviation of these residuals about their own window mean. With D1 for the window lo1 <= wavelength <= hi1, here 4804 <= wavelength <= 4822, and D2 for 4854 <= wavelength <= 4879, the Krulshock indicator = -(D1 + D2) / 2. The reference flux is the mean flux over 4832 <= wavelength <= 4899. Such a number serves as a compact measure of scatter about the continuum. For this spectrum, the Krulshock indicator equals -0.20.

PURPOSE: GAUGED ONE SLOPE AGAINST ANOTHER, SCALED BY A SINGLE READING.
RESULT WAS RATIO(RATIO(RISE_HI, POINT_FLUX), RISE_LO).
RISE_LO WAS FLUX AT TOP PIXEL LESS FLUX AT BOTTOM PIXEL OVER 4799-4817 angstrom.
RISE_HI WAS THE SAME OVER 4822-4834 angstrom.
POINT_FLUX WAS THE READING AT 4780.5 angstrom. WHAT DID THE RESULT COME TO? -1.3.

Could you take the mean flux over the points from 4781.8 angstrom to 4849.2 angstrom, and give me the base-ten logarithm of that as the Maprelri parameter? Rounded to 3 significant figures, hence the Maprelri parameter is 0.291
